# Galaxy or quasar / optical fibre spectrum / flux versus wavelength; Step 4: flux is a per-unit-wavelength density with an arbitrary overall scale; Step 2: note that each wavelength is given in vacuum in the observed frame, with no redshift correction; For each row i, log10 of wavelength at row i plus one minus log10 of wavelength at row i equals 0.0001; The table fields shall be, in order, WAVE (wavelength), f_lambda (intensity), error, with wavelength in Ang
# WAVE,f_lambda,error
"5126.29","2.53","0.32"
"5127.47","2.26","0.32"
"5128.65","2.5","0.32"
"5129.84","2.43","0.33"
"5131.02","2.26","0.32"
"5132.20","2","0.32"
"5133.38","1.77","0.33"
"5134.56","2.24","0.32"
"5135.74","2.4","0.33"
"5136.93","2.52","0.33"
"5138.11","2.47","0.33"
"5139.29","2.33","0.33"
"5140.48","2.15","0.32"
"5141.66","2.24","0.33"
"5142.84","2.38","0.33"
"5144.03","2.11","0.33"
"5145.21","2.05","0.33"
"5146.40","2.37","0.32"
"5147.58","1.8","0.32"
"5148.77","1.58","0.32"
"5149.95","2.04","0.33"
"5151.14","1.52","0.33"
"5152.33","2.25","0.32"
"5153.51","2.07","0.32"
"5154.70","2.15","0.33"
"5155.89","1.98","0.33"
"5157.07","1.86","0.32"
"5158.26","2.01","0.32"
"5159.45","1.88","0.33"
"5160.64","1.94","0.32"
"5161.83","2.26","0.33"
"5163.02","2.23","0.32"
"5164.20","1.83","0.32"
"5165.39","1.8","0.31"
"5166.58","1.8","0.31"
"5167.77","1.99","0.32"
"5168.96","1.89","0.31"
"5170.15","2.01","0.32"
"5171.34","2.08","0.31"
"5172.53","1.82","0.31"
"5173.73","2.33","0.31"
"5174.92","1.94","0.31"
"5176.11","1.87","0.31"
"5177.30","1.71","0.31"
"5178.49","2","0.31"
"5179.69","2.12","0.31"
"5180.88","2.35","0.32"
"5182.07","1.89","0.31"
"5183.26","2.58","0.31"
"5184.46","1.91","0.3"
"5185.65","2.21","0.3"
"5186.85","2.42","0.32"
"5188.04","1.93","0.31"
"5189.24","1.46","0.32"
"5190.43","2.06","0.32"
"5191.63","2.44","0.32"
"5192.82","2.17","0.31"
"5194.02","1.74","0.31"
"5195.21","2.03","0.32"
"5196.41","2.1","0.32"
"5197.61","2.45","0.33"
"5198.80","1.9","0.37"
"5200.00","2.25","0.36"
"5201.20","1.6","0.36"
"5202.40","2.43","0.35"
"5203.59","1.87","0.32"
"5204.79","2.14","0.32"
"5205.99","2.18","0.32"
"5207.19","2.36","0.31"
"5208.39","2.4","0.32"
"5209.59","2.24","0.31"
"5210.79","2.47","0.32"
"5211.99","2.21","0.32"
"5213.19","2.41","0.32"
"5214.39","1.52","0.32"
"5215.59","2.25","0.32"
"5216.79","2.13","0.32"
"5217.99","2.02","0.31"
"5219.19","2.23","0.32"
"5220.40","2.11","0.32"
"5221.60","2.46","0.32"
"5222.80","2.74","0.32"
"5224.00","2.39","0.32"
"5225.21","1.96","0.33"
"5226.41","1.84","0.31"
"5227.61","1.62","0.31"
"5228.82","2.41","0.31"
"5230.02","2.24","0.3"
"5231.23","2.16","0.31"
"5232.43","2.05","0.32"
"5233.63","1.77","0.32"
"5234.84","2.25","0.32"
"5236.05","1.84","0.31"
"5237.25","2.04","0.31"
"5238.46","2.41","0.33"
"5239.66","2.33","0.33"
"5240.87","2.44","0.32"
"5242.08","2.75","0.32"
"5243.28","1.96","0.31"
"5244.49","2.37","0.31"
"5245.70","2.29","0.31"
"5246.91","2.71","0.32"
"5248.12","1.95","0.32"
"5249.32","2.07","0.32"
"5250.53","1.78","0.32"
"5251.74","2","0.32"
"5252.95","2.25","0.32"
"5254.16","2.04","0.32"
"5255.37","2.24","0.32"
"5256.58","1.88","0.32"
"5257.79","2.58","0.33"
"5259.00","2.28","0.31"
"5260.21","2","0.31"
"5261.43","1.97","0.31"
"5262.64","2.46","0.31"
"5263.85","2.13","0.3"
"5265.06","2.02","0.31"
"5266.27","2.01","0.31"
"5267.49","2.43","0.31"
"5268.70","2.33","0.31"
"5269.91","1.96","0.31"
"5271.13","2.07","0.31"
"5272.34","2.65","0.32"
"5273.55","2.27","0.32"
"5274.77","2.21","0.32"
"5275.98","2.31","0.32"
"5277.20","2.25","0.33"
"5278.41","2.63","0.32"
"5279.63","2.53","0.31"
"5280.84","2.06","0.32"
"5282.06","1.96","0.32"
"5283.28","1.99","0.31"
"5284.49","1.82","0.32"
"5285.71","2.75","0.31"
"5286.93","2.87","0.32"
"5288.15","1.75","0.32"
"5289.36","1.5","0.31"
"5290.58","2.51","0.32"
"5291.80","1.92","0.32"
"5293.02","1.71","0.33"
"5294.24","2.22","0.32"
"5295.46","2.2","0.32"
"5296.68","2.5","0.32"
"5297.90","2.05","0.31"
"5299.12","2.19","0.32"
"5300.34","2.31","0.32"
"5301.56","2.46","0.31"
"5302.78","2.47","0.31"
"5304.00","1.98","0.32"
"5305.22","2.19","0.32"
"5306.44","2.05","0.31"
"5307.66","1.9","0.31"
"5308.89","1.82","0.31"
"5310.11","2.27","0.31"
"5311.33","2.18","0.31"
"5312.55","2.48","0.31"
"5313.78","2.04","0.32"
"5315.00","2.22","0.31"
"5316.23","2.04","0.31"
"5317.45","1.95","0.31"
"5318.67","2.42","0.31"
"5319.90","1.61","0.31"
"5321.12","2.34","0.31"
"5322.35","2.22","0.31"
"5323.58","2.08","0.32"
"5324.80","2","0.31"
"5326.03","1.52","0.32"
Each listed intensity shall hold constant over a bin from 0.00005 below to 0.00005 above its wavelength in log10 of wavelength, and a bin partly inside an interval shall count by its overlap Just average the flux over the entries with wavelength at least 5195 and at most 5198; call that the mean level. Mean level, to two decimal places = 2.19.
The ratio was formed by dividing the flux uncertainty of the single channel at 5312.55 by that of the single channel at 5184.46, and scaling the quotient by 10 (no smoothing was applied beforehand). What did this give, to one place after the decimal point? 10.3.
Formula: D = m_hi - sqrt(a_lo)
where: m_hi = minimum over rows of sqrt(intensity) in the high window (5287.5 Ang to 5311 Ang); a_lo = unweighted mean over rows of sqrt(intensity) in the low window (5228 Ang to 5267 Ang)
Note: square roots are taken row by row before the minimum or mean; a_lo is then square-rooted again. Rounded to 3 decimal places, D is 0.011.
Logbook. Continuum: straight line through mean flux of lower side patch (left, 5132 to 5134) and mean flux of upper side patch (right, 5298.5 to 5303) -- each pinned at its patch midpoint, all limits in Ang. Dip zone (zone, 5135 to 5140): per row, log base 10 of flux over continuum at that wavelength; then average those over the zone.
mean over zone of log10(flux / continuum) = 0.11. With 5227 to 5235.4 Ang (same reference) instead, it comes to -0.02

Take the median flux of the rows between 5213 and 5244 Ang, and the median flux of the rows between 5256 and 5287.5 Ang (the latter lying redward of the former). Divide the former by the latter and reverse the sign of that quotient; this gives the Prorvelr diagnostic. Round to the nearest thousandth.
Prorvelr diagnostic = -0.984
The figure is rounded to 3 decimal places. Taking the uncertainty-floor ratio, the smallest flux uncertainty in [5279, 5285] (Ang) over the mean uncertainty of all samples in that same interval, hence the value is 0.981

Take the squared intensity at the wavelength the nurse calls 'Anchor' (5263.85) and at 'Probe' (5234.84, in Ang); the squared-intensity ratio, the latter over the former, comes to 1.12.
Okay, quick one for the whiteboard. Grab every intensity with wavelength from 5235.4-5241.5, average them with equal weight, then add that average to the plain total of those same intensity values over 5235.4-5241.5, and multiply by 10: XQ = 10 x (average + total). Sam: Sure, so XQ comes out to 133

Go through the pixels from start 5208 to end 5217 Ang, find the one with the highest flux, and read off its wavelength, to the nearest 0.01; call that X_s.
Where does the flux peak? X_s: 5210.79 Ang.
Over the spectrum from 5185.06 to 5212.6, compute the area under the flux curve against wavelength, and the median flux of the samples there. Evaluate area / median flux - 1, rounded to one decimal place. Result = 25.9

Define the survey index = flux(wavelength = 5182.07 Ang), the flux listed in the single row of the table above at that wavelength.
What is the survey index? 1.89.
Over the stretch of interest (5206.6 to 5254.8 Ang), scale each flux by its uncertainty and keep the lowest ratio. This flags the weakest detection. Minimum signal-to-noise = 4.75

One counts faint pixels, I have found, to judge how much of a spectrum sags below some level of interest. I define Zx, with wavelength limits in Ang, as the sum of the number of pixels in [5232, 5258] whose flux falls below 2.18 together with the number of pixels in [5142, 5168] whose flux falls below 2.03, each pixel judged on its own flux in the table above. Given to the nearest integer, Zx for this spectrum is 23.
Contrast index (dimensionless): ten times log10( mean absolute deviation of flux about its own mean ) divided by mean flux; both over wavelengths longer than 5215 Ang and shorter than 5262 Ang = -3.02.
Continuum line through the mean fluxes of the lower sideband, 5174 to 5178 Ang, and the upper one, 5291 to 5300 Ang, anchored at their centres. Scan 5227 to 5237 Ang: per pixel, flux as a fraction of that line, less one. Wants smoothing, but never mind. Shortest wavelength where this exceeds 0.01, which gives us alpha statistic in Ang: 5228.82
